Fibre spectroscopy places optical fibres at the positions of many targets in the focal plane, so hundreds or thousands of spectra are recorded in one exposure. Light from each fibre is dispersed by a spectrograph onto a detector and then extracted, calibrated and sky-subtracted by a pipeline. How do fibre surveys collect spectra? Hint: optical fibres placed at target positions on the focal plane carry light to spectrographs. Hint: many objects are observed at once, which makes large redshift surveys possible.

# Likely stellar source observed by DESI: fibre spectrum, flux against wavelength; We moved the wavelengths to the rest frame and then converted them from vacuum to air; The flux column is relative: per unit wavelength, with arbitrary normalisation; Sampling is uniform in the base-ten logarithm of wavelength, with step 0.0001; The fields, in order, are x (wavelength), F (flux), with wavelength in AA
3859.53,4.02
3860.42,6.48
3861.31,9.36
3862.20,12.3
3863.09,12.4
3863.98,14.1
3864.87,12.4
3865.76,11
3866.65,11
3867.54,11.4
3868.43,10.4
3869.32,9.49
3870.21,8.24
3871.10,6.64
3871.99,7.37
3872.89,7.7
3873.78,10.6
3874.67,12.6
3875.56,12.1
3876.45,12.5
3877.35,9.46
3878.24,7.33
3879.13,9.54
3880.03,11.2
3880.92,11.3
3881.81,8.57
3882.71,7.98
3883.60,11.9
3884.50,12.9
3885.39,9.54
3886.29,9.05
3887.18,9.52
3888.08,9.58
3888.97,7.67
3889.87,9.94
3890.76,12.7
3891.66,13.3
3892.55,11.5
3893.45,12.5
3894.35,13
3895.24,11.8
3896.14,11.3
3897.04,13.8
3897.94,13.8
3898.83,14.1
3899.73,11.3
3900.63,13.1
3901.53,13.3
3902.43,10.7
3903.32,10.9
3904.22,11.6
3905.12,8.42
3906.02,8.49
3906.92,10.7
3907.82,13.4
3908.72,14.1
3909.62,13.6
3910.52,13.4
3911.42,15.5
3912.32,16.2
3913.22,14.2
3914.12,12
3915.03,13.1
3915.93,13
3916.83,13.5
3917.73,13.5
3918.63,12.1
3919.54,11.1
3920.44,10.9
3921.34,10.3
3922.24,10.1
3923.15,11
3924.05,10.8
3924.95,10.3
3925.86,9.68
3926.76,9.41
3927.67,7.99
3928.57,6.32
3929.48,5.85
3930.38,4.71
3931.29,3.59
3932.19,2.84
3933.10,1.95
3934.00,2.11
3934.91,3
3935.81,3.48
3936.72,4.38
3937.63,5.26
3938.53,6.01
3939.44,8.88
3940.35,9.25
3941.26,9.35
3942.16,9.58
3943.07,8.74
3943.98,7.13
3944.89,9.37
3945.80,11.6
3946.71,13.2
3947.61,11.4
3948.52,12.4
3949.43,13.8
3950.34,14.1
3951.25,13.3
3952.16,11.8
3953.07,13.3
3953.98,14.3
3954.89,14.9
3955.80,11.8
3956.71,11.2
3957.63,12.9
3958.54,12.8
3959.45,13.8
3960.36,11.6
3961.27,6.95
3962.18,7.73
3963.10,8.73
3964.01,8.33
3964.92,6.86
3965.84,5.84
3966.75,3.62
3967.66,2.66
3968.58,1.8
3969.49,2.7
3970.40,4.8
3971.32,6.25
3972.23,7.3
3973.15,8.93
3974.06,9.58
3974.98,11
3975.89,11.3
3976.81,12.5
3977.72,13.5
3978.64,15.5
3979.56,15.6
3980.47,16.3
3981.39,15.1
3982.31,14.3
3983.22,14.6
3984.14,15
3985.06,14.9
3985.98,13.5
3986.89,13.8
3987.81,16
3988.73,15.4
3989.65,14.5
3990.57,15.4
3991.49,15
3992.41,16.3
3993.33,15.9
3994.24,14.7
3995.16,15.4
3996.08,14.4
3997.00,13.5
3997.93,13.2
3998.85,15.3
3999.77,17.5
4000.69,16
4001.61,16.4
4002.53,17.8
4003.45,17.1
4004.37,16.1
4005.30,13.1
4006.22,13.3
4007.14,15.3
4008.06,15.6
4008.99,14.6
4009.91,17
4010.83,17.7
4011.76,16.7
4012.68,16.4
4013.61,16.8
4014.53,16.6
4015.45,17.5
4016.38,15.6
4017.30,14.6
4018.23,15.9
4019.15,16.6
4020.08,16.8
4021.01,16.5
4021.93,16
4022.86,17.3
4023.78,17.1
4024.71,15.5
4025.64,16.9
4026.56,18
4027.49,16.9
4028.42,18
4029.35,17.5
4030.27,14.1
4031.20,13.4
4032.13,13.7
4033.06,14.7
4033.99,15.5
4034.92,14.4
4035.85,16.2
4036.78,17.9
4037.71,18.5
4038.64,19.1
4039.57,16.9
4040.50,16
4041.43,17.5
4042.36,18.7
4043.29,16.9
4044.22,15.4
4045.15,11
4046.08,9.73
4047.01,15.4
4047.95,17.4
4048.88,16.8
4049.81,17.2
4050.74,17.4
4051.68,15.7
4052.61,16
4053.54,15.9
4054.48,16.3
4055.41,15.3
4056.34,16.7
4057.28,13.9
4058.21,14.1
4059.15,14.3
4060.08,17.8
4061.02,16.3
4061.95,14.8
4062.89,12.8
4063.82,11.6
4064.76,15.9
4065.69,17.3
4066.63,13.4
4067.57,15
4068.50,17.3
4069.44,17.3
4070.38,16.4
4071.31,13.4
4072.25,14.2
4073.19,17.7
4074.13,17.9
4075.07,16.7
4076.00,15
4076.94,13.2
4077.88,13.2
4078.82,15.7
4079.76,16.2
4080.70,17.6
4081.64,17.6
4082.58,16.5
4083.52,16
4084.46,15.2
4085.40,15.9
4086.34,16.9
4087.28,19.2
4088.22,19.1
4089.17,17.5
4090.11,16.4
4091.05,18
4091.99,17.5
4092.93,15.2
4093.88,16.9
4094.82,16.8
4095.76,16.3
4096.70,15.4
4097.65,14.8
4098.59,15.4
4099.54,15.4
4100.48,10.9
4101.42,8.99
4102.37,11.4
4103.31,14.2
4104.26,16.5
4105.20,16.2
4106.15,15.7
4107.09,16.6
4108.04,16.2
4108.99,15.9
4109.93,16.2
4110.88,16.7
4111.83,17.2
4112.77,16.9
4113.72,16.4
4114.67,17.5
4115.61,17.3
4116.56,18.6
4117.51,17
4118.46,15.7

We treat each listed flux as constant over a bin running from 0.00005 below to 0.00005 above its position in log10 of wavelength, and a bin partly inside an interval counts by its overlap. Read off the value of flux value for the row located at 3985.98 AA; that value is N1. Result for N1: 13.5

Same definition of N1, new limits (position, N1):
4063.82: 11.6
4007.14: 15.3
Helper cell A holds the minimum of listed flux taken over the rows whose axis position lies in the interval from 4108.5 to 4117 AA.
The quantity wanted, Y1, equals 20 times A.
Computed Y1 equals 318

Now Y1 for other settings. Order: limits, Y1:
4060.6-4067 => 232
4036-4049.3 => 195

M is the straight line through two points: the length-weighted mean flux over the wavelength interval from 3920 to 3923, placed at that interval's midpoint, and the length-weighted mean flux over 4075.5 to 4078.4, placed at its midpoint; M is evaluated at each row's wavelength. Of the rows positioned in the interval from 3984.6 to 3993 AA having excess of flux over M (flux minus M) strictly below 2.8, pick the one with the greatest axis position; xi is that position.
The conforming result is 3989.65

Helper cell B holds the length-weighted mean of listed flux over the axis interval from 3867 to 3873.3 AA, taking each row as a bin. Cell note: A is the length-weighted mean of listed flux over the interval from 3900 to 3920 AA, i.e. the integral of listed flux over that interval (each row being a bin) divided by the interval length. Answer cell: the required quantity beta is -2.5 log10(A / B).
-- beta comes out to -0.4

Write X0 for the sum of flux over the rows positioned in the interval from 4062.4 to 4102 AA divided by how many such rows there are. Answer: 15.7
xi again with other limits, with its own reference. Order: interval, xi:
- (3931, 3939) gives 3938.53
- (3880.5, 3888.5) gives 3888.08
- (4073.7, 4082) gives 4079.76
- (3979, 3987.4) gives 3986.89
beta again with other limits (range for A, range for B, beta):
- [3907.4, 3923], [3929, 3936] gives -1.4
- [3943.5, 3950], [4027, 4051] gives 0.4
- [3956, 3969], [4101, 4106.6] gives 0.6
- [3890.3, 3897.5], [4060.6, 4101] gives 0.3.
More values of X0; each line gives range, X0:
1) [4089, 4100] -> 16.3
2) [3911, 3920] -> 13.4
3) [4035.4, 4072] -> 15.8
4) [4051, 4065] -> 15.2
